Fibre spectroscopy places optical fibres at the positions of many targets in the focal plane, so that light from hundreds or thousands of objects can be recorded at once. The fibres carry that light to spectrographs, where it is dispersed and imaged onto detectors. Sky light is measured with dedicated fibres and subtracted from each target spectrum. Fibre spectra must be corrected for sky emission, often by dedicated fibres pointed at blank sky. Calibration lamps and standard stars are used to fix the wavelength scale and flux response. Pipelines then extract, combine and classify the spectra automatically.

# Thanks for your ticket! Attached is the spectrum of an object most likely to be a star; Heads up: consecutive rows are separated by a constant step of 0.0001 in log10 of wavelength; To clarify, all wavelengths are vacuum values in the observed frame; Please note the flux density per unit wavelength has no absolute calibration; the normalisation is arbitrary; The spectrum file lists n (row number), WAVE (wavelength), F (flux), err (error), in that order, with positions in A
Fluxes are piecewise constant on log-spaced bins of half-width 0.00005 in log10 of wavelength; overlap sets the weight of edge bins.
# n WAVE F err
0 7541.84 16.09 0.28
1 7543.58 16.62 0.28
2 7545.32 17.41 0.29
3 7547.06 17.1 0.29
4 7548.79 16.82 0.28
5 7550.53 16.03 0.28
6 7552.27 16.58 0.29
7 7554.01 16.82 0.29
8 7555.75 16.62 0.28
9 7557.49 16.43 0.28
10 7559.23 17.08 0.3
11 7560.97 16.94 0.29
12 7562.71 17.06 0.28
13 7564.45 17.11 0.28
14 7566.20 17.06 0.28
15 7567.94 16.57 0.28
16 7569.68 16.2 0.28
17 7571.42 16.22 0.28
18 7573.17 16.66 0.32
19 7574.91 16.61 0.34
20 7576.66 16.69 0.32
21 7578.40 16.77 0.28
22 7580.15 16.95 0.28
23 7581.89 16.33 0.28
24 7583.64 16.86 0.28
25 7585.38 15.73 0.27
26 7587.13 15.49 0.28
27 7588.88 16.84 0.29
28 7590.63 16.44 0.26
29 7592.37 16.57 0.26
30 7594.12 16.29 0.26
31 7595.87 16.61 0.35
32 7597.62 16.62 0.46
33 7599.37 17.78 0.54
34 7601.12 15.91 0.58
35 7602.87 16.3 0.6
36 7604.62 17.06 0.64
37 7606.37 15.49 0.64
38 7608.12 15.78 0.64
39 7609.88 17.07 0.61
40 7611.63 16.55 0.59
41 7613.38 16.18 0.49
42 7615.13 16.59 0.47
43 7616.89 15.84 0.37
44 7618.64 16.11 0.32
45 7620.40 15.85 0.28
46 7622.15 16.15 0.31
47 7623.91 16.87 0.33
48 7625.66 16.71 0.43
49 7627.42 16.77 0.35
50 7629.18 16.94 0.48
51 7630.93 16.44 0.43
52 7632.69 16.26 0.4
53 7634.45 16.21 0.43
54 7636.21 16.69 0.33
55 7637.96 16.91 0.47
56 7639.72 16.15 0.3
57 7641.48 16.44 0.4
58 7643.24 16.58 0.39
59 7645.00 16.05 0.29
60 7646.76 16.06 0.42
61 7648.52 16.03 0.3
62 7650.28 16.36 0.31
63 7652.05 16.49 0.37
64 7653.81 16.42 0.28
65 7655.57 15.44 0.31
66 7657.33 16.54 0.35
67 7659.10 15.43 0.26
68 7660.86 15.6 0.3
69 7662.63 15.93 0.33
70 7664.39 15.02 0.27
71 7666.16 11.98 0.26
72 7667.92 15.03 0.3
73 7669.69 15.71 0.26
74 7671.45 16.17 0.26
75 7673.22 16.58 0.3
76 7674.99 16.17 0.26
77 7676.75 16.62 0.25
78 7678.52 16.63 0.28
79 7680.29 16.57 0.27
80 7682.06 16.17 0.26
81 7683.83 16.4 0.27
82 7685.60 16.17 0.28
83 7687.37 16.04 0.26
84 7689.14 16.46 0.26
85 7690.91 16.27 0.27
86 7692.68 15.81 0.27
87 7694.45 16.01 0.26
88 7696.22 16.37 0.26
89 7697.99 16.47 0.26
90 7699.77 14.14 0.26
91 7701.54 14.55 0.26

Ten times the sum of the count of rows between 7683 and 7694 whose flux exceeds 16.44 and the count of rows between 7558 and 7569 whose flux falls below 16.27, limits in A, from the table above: 10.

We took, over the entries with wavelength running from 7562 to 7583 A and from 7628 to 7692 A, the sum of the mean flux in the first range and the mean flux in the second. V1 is 32.8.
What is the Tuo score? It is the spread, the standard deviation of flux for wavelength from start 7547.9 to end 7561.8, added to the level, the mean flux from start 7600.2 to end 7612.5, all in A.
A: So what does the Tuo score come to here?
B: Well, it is 16.6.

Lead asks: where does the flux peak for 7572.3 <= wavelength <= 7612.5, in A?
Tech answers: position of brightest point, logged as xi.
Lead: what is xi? 7599.37 A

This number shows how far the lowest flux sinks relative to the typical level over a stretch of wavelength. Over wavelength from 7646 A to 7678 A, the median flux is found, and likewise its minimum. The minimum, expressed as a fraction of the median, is 0.747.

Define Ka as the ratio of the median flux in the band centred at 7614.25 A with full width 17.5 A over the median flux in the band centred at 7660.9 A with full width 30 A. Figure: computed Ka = 1.01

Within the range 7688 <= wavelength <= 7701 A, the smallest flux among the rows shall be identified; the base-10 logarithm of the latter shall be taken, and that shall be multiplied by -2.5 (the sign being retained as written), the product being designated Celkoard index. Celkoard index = -2.876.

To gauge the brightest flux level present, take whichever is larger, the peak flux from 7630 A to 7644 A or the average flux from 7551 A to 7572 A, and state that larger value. 16.9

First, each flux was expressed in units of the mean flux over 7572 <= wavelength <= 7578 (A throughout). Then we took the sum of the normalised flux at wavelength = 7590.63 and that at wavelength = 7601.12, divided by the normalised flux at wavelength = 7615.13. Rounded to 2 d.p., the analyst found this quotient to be 1.95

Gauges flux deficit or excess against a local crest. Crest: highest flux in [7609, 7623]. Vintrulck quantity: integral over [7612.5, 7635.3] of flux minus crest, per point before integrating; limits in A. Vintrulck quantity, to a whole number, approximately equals -16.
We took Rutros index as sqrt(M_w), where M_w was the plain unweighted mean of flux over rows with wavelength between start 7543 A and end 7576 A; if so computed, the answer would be 4.09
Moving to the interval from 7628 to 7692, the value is 4.01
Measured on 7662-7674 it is 3.90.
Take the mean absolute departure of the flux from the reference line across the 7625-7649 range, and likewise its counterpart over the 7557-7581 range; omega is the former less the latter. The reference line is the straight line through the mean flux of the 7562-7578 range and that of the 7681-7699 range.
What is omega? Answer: 0.01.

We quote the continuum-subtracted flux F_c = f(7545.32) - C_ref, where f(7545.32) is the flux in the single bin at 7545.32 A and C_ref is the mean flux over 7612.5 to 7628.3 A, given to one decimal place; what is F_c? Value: 1.1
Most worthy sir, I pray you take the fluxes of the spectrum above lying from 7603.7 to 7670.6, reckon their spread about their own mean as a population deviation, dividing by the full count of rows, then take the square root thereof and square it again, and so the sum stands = 0.85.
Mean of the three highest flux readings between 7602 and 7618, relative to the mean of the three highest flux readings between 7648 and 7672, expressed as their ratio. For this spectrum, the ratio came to 1.026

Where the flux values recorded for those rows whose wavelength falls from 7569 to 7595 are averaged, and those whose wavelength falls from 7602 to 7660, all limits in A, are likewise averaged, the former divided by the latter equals 1.01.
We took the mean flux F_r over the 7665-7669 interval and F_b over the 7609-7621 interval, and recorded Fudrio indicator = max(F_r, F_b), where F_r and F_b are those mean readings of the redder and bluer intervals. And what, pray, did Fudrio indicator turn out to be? 16.3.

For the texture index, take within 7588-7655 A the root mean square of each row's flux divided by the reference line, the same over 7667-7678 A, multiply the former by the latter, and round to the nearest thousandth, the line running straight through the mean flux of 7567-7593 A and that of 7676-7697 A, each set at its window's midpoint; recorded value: 0.987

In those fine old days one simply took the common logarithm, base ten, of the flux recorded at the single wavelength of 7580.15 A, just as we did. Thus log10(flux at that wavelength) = 1.23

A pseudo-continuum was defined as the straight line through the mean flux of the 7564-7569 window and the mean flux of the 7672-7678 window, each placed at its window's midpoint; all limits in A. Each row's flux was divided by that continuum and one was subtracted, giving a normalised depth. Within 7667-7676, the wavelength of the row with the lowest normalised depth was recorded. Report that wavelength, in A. 7667.92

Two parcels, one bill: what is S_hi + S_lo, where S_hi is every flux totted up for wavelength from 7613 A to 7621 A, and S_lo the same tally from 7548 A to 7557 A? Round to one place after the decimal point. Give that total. 163.4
